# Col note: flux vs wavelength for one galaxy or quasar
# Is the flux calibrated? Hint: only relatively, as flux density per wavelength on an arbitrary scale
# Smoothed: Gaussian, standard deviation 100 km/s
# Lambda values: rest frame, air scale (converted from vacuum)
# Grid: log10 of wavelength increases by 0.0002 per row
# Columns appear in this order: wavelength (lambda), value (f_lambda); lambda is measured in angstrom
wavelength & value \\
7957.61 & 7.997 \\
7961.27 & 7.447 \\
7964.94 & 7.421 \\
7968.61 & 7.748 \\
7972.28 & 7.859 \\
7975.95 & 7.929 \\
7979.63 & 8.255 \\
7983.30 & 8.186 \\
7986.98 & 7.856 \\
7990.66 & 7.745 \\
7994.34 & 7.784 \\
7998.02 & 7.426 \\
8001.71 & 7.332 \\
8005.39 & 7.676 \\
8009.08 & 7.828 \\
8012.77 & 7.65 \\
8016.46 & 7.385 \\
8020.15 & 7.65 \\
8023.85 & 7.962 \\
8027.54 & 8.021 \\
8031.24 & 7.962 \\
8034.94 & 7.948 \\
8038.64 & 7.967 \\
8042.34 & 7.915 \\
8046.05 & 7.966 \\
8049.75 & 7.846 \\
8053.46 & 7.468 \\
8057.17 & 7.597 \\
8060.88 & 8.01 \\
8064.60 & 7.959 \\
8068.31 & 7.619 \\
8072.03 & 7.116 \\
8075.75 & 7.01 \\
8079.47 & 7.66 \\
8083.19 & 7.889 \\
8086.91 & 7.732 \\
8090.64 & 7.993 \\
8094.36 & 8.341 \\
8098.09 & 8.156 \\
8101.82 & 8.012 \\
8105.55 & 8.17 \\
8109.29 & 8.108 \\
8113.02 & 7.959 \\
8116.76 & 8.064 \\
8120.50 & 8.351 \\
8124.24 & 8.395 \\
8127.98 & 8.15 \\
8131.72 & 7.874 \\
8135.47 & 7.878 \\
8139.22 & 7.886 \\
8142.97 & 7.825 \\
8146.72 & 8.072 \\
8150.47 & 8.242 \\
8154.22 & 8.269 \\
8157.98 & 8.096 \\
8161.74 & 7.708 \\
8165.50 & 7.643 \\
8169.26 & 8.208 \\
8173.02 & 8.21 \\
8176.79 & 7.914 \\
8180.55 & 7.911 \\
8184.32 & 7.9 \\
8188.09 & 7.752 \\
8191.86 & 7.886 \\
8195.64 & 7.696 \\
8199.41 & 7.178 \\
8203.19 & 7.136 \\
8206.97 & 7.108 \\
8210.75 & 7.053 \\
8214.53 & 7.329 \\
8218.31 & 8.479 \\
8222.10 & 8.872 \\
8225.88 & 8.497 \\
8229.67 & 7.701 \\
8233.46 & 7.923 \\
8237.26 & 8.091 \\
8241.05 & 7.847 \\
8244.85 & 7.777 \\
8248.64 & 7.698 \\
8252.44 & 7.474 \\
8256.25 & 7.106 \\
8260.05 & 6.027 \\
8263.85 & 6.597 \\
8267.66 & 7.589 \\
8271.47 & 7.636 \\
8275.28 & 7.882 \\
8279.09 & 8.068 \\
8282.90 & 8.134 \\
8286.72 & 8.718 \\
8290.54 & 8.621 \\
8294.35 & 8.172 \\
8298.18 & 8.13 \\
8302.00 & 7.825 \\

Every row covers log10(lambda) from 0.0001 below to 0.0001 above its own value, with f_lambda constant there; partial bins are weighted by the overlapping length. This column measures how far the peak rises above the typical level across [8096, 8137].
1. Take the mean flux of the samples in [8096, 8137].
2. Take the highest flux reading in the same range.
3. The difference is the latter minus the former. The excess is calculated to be 0.29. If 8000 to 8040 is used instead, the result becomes 0.26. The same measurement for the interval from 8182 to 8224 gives 1.20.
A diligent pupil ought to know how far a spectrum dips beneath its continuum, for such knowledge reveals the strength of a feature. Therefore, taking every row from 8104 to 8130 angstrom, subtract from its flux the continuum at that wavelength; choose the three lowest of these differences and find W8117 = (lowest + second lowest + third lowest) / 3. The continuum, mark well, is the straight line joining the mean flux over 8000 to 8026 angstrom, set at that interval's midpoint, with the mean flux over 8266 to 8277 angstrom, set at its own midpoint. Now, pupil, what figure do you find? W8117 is 0.38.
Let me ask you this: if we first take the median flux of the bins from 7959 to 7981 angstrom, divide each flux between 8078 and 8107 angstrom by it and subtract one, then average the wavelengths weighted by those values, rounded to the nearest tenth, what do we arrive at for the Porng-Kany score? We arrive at 8099.6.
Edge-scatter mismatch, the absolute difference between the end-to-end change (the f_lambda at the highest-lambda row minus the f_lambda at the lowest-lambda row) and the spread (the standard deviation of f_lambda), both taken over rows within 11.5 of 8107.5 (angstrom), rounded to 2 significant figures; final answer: 0.17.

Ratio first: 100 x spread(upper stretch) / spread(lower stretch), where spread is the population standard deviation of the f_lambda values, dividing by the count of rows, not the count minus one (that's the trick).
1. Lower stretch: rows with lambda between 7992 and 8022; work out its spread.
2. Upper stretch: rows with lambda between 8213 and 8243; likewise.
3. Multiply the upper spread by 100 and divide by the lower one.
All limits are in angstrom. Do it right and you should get 267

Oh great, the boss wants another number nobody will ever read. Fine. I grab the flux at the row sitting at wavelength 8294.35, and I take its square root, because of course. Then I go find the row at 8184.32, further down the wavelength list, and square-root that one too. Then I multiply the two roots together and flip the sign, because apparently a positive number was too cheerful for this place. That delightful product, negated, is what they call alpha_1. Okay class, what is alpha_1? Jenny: -8.03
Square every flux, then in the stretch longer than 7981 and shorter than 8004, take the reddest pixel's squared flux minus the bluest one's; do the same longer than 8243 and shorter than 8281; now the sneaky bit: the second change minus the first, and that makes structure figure 18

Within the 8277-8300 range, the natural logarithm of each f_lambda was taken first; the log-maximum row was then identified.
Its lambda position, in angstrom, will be 8286.72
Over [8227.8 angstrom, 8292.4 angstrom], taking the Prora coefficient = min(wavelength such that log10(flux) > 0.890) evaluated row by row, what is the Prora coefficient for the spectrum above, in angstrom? 8233.46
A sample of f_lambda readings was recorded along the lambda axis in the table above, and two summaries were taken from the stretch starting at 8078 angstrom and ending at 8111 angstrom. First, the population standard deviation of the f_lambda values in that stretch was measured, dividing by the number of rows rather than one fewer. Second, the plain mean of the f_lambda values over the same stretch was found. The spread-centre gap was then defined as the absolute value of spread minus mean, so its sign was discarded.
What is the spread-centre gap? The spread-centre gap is 7.8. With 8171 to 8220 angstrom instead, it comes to 7.2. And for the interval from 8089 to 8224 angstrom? 7.5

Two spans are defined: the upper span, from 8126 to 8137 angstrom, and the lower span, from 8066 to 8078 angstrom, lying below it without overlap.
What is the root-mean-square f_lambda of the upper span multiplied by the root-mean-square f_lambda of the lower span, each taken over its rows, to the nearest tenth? 57.8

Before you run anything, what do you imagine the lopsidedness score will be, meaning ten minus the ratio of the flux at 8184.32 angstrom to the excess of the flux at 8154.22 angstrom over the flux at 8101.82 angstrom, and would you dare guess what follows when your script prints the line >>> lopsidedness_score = -21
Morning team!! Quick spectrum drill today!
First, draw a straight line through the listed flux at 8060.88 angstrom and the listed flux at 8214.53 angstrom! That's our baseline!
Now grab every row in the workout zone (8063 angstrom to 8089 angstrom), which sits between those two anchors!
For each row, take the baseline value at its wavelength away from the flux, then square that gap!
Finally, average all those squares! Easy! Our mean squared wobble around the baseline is 0.26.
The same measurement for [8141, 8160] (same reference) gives 0.27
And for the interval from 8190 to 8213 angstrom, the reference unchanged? 0.09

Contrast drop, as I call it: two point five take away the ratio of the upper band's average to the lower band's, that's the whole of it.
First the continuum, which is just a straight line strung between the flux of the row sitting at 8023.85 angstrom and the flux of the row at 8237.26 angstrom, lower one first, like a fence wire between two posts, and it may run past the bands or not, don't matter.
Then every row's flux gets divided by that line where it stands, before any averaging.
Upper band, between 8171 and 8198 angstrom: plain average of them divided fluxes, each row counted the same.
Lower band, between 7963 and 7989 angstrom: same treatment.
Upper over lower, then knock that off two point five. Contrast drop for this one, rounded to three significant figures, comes 1.52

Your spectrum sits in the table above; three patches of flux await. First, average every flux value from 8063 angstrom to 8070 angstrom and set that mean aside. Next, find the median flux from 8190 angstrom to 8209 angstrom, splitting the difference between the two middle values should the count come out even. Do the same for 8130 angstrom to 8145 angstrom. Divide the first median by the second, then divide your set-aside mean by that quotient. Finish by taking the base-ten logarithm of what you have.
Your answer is 0.93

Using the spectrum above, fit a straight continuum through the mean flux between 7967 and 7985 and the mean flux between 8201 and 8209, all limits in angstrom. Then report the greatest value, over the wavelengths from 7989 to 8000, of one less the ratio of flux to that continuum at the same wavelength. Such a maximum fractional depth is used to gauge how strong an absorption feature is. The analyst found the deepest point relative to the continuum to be 0.06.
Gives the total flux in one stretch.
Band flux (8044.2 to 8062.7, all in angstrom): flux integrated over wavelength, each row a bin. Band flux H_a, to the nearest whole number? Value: 144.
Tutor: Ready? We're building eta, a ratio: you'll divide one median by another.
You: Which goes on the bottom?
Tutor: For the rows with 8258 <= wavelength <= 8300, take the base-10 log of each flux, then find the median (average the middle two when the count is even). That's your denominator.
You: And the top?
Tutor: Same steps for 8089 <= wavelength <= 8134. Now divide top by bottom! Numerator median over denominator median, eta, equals 1.00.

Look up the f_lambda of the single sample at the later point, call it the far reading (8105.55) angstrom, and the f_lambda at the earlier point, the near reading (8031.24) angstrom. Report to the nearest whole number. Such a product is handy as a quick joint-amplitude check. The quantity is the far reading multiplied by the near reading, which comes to 65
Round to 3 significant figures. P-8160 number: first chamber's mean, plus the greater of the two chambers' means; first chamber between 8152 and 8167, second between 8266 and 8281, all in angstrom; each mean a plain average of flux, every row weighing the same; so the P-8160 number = 15.9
